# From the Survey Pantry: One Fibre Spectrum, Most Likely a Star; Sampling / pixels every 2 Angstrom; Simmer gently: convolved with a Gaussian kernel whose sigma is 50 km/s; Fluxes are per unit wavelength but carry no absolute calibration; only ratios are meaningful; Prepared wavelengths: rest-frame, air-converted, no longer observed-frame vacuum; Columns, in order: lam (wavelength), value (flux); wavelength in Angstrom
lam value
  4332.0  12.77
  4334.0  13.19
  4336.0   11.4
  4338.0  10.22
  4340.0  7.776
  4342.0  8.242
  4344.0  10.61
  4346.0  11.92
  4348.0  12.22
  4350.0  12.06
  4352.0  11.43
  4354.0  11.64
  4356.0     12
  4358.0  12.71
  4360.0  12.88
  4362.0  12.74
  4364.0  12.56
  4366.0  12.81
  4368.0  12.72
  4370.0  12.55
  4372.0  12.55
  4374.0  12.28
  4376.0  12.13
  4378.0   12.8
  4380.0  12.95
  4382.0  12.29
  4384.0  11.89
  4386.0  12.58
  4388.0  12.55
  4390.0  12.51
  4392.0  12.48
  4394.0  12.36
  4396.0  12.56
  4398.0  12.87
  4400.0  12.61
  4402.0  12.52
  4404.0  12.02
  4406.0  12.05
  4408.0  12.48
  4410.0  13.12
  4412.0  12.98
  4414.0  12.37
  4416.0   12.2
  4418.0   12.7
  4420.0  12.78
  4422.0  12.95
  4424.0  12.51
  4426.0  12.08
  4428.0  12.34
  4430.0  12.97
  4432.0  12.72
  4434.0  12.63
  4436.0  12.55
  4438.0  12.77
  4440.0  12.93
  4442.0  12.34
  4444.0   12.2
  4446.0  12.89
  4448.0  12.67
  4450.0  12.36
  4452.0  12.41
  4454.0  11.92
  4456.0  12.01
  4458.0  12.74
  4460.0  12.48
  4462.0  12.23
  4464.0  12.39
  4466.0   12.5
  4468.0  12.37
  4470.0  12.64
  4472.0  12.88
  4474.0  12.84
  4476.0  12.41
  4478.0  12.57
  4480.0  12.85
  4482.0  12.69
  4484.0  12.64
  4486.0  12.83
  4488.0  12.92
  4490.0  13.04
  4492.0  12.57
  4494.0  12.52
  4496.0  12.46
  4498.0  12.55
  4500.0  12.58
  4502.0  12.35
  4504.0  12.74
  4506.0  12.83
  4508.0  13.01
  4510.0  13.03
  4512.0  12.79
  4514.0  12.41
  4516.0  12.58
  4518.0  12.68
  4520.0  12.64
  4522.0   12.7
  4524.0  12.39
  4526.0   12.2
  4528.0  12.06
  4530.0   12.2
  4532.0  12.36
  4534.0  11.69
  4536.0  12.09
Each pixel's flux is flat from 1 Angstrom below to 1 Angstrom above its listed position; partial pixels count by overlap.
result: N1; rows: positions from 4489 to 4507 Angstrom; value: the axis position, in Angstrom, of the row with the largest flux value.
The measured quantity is 4490.0 Angstrom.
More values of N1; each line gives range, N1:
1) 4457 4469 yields 4458.0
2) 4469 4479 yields 4472.0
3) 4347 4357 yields 4348.0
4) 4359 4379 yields 4360.0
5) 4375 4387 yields 4380.0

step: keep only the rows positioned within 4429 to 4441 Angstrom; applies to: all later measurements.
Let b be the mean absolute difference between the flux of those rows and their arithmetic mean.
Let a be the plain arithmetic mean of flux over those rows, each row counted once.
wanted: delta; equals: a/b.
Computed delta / 99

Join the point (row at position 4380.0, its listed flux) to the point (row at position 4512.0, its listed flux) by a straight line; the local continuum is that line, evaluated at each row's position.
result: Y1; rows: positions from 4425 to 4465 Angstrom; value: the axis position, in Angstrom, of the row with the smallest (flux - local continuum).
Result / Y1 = 4454.0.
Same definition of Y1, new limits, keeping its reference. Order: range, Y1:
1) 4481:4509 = 4502.0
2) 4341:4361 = 4342.0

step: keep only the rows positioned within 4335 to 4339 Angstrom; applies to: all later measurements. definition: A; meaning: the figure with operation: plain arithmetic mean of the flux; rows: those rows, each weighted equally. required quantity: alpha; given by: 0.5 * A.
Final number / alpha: 5.4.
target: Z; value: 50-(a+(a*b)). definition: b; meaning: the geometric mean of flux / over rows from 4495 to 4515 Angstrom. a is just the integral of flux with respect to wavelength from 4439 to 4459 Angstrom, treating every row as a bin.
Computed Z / -3354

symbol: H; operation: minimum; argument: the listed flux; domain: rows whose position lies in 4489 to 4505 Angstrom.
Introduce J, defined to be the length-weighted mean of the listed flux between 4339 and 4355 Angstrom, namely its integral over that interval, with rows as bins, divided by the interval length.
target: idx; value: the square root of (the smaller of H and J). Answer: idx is 3.28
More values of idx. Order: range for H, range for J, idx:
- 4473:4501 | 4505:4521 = 3.52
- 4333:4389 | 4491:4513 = 2.79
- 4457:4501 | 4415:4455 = 3.50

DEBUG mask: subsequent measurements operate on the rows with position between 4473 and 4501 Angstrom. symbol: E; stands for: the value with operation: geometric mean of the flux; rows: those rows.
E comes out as 12.7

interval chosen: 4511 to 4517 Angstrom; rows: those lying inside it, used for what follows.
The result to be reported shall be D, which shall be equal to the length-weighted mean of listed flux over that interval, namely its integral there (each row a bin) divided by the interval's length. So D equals 12.6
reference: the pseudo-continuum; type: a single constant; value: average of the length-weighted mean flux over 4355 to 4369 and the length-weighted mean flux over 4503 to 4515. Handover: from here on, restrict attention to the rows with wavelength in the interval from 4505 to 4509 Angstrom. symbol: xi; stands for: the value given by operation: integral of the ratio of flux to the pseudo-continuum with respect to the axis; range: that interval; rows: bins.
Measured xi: 4.06 Angstrom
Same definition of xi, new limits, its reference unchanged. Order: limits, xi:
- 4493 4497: 3.93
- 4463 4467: 3.91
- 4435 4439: 3.98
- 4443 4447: 3.95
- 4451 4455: 3.83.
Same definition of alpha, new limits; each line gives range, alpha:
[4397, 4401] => 6.4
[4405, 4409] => 6.1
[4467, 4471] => 6.3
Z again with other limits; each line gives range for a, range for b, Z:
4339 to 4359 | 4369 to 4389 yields -2926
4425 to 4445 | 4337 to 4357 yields -2885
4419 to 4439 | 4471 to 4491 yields -3427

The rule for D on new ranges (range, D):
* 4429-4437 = 12.7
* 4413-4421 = 12.5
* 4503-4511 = 12.9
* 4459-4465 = 12.4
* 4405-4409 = 12.3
